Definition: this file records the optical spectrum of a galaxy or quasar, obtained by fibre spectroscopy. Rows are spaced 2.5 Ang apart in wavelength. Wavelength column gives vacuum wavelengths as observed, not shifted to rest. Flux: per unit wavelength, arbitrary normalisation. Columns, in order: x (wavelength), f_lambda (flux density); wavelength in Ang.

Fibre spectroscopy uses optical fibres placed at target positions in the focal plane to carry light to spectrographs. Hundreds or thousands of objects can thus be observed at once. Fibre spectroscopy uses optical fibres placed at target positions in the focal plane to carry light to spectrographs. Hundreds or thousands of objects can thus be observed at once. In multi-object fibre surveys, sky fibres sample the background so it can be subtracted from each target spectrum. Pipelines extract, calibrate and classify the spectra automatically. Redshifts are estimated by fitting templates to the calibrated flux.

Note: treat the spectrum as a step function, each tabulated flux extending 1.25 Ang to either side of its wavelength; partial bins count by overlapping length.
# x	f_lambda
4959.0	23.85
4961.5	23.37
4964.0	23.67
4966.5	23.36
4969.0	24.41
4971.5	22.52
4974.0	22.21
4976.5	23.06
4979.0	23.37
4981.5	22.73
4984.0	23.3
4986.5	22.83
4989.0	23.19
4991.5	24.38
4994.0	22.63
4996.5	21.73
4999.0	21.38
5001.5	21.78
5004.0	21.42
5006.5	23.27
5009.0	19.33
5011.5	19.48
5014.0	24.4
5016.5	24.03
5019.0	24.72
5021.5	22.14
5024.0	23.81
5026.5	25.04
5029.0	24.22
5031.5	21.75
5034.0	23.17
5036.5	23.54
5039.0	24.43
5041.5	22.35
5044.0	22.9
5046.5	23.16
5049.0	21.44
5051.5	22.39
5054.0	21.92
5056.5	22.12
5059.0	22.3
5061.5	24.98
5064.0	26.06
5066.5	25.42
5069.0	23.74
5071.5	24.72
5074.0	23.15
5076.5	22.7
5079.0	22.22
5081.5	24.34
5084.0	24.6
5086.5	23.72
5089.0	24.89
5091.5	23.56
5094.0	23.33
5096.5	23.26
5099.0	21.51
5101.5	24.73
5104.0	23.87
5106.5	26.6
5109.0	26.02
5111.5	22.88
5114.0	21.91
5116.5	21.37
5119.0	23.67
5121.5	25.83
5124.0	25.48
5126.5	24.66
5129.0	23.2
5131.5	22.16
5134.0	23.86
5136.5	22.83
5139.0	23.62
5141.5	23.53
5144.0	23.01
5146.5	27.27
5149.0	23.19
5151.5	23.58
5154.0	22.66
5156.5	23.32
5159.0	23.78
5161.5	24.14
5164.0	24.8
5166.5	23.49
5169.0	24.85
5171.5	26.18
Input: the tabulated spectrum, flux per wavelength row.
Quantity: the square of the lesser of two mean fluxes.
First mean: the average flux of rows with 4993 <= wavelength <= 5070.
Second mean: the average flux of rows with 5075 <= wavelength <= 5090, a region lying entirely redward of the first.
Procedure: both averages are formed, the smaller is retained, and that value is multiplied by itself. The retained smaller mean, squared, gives 526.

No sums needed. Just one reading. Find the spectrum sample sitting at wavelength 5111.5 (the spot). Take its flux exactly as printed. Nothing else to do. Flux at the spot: 22.88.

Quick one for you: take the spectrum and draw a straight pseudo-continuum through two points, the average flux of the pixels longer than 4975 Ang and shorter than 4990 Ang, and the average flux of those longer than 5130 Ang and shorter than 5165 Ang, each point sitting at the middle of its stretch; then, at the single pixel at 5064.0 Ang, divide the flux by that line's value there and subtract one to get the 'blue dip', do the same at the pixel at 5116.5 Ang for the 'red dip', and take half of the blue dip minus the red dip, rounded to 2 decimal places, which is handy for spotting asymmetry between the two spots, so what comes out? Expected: 0.10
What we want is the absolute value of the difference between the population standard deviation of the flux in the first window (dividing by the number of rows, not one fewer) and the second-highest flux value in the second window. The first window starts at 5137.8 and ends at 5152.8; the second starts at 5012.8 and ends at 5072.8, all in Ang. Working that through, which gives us 24.0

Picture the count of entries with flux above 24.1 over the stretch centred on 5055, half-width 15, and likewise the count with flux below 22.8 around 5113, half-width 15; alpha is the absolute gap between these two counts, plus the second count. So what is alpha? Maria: 3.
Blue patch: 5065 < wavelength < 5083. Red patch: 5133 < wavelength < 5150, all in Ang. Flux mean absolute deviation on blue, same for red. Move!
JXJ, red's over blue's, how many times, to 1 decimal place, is 1.0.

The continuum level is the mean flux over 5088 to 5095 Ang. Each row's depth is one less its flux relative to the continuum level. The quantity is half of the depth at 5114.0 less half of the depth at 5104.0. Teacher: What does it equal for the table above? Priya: 0.041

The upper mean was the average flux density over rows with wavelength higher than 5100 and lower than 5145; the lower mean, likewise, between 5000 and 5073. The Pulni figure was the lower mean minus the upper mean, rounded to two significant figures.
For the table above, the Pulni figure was -0.74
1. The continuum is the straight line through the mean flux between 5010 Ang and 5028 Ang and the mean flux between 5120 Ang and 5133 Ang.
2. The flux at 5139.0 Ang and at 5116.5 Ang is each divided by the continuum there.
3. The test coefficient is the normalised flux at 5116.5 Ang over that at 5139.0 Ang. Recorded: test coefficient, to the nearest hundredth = 0.91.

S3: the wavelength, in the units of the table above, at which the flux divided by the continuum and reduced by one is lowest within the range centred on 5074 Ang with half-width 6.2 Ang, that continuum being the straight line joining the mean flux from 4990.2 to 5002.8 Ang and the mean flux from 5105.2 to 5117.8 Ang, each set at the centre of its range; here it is 5079.0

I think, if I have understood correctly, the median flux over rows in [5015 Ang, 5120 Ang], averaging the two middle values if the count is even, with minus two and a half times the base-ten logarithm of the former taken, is -3.43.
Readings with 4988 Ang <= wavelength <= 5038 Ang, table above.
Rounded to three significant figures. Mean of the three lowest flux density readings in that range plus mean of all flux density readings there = 42.8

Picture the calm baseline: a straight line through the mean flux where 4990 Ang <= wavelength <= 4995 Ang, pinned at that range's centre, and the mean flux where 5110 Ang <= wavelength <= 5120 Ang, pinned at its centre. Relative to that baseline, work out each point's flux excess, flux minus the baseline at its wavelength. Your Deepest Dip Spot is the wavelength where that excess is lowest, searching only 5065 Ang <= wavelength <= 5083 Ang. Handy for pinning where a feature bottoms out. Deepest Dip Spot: 5079.0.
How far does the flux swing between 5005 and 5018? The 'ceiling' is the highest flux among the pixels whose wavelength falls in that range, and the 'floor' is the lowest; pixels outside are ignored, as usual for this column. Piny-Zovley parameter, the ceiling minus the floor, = 5.1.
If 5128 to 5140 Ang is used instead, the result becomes 1.7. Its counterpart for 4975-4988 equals 0.6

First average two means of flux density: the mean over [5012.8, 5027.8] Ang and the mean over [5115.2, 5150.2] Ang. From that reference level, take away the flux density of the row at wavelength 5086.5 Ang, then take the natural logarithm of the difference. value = -1.6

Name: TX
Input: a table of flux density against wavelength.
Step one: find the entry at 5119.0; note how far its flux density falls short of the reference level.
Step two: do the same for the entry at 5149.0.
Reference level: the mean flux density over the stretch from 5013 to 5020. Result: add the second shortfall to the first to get 1.9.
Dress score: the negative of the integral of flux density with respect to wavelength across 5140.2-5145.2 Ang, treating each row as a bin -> -116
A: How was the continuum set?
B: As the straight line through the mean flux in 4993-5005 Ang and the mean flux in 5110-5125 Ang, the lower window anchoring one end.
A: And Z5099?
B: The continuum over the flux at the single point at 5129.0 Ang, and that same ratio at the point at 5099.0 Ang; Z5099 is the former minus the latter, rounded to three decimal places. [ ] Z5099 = -0.060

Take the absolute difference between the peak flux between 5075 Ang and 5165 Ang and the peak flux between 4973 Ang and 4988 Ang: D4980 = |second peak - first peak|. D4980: 3.9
